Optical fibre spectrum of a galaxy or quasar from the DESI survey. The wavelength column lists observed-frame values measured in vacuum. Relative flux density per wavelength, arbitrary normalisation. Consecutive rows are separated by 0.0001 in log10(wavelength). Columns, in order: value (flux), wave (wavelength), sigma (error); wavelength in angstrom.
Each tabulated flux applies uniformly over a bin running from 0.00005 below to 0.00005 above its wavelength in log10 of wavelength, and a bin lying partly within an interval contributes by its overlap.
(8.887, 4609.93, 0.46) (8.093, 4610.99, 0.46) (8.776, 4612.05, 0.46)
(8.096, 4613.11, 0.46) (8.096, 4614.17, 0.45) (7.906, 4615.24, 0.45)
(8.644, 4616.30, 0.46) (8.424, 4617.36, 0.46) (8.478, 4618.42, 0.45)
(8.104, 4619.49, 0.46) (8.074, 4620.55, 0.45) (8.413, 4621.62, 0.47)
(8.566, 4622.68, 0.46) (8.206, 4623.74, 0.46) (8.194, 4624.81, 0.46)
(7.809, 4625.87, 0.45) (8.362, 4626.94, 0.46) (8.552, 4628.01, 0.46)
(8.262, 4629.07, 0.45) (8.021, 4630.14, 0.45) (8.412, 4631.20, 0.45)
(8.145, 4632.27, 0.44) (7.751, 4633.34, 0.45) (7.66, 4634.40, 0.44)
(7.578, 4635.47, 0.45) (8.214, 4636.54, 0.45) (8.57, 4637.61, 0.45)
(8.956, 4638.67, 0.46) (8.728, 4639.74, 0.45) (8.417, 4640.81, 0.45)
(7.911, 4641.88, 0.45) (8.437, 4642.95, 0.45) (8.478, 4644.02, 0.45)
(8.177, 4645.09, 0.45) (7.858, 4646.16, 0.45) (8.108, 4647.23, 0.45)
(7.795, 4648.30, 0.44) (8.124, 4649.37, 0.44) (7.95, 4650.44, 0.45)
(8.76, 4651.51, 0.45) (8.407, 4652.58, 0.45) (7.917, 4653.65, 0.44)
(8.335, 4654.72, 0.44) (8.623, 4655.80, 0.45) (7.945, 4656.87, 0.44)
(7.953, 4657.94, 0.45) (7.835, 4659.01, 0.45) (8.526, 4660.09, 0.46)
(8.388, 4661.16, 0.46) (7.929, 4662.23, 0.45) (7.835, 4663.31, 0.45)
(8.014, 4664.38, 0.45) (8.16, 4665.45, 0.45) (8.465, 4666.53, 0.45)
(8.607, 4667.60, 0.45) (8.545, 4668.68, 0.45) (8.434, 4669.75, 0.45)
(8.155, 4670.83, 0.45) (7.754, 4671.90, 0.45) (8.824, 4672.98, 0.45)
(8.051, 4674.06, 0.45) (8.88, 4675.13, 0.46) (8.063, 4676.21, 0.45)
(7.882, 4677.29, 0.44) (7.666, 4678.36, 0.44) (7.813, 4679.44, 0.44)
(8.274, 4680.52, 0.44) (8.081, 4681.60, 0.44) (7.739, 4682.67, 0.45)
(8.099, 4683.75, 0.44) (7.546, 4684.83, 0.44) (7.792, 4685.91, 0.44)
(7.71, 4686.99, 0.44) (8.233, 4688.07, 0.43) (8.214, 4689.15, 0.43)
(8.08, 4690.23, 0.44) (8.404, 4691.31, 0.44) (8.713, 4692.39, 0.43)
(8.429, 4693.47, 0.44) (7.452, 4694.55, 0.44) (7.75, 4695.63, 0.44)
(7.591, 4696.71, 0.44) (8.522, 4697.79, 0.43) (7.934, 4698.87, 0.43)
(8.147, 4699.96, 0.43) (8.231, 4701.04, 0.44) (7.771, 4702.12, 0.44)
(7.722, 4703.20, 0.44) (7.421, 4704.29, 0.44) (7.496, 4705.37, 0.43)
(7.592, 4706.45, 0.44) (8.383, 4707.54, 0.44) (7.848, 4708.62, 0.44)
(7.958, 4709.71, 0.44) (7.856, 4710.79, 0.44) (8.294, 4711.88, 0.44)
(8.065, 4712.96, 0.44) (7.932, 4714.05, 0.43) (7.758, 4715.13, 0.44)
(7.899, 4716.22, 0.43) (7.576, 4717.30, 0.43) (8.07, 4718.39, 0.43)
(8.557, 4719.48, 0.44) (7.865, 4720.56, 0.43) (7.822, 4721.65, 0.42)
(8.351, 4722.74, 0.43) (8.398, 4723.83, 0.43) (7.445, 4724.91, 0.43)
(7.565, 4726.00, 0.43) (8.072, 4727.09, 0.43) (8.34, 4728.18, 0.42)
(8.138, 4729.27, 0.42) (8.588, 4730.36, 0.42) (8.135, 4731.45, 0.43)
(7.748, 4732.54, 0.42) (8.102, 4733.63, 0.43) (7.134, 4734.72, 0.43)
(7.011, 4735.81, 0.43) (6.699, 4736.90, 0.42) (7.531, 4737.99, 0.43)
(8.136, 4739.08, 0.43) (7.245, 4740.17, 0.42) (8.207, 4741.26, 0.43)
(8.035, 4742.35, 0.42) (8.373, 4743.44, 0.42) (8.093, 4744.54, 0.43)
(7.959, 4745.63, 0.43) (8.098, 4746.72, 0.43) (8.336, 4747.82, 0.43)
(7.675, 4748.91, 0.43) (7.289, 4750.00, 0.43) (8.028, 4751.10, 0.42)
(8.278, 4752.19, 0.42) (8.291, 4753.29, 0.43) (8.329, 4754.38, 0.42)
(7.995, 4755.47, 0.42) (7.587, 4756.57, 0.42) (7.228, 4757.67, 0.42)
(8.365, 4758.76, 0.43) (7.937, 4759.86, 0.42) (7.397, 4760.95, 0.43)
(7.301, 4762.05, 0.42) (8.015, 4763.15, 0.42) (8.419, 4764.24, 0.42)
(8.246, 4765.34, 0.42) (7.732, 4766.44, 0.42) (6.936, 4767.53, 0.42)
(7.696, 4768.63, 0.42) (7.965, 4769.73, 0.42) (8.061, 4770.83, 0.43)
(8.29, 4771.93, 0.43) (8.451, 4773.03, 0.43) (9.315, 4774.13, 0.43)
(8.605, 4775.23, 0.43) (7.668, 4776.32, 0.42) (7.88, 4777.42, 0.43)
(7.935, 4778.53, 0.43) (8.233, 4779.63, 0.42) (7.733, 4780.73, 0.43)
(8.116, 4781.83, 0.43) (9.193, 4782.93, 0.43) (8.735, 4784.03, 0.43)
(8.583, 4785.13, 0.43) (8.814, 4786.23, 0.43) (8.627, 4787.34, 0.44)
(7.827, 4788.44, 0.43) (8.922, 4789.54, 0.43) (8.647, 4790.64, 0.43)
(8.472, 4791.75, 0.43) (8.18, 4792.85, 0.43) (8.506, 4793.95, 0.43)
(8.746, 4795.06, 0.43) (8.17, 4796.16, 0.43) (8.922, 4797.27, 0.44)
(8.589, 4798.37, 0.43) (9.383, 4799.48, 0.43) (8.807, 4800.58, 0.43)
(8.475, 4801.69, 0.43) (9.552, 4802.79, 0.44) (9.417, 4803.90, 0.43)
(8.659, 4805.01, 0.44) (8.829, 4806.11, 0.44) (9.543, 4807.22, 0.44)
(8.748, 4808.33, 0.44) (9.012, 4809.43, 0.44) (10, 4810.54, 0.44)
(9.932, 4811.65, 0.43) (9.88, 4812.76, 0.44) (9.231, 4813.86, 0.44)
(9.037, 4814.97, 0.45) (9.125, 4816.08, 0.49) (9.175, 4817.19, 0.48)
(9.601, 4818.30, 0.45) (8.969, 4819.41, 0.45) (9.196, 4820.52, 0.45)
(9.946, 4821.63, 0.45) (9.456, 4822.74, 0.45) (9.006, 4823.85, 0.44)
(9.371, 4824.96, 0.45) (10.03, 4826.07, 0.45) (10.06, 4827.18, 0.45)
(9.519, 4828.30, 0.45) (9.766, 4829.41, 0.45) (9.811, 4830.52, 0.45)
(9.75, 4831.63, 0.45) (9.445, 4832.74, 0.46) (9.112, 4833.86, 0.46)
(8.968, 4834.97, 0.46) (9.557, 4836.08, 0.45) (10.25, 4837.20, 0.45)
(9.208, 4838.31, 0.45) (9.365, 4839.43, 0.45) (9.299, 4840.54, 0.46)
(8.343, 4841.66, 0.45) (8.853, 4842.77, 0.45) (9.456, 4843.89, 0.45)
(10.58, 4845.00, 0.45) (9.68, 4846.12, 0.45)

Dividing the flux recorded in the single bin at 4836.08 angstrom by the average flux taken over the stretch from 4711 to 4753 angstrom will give 1.21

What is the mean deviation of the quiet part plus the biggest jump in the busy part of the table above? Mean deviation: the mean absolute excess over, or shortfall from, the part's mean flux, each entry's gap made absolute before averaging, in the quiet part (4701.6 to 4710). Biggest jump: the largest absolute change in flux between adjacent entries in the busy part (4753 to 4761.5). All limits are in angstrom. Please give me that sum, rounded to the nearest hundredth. 1.35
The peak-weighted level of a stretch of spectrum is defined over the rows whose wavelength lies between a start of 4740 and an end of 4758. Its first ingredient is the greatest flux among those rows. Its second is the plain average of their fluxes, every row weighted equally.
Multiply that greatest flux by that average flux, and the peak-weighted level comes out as 67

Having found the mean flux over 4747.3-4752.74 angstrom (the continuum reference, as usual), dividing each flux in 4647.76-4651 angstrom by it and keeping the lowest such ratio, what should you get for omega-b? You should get 0.984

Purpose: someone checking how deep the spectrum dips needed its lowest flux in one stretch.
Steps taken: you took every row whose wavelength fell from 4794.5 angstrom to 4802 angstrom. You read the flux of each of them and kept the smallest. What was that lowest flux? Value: 8.17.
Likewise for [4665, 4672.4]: 7.754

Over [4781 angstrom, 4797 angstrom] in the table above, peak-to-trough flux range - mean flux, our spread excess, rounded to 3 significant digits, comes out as -7.17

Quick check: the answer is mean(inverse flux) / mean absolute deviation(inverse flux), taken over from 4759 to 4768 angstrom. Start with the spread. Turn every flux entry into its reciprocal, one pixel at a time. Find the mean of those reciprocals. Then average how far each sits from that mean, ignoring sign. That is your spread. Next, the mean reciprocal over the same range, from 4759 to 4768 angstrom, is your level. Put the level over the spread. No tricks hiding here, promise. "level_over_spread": 18.7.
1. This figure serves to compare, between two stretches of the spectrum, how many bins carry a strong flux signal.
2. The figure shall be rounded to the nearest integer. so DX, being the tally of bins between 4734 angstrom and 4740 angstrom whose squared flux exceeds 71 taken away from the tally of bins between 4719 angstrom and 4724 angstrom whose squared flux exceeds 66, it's 3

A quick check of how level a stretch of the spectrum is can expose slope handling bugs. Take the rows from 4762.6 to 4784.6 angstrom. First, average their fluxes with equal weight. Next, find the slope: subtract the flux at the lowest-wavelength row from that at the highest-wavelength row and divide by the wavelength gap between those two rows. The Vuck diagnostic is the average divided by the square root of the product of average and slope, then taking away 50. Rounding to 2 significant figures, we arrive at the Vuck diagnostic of -35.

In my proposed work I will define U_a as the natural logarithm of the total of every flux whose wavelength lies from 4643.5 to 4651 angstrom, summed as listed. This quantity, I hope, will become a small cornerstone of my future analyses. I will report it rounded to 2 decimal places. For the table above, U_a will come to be 4.03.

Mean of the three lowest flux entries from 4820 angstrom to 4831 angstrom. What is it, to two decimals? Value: 9.19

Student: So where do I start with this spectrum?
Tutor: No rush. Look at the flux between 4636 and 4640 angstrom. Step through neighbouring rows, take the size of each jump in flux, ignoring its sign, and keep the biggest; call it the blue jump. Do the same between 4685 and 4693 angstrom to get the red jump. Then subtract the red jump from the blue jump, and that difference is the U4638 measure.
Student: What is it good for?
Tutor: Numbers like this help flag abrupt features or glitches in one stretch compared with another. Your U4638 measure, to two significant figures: -0.14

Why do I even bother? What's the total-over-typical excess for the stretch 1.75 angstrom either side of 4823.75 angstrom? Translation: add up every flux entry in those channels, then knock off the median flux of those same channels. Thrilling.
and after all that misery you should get 18.5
